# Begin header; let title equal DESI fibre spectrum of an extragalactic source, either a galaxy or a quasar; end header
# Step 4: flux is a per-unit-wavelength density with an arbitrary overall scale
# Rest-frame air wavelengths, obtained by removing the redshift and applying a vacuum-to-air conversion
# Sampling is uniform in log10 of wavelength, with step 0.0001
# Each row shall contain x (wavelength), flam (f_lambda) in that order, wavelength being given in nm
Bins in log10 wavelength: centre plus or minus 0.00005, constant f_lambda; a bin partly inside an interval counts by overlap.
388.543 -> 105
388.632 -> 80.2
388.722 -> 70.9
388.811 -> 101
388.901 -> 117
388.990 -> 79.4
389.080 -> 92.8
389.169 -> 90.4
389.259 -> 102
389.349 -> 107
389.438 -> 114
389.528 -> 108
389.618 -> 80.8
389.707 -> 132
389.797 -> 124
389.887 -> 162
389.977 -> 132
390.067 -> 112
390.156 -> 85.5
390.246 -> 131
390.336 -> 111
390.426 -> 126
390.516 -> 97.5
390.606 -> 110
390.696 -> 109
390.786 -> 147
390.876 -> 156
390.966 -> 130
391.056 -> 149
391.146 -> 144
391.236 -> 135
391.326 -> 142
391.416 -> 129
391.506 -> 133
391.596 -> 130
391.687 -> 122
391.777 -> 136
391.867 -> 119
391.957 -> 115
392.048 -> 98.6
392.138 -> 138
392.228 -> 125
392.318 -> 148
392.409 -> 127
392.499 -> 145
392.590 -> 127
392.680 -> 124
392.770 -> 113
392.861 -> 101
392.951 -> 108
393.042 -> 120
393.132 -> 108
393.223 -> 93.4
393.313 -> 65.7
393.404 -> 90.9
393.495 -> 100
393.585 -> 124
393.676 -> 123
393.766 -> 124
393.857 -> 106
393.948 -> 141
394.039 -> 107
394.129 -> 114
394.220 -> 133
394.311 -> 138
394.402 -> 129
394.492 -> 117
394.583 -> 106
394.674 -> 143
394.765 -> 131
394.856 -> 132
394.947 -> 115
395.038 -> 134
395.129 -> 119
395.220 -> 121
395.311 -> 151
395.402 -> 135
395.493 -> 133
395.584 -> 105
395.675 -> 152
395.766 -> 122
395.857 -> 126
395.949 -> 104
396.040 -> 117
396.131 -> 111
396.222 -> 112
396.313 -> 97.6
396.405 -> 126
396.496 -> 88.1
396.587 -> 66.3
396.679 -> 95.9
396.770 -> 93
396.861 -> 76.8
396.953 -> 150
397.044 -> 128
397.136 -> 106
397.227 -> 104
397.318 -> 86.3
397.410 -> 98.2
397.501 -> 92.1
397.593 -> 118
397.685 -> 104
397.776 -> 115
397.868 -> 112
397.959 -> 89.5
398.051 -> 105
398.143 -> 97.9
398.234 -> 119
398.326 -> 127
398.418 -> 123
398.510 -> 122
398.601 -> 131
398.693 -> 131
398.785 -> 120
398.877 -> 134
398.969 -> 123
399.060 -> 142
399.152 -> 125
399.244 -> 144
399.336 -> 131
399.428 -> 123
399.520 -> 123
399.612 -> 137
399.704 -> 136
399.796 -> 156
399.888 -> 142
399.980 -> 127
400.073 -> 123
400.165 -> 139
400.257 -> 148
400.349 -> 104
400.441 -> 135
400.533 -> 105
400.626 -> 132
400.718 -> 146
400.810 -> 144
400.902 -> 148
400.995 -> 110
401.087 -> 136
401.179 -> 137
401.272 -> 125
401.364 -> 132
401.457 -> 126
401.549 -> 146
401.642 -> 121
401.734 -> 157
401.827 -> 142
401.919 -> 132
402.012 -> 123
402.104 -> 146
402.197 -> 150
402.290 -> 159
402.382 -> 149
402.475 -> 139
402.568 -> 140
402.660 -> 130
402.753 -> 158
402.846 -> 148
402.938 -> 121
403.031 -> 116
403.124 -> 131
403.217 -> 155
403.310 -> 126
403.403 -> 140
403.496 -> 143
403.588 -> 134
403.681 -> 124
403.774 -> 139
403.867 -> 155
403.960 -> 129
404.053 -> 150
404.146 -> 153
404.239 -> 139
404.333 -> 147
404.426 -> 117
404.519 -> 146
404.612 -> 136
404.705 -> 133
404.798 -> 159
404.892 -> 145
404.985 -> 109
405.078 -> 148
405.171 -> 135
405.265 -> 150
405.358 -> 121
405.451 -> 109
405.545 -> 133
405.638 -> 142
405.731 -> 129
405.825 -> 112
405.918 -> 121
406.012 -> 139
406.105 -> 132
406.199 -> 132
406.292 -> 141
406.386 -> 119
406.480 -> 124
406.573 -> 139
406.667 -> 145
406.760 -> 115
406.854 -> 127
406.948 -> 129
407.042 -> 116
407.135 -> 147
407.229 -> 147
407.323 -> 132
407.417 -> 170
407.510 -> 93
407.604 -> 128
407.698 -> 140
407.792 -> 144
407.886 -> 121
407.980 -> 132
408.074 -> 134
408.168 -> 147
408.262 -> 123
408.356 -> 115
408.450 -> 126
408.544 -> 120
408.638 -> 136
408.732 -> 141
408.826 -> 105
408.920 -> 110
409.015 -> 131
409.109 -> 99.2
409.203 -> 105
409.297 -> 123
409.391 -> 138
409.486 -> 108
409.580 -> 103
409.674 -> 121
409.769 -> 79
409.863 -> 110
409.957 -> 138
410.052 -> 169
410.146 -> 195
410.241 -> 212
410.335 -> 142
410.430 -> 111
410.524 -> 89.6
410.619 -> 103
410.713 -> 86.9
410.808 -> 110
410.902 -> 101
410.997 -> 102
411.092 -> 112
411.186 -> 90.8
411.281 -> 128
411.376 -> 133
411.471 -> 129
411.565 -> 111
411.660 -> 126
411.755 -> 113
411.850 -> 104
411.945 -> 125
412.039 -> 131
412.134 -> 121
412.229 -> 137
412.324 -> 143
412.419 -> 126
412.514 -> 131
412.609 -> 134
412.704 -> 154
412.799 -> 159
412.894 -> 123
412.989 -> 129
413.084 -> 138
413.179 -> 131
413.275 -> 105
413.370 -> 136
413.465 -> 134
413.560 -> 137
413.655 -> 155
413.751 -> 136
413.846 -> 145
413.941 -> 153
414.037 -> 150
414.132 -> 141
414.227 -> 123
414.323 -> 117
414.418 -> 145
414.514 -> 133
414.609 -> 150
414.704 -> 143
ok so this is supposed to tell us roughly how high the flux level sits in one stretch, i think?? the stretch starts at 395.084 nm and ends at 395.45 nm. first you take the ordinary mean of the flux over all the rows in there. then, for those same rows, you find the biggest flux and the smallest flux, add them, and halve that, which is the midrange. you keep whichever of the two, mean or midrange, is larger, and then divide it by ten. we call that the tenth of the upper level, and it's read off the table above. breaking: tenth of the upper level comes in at 13.5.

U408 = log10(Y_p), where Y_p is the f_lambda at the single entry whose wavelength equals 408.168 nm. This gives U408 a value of 2.17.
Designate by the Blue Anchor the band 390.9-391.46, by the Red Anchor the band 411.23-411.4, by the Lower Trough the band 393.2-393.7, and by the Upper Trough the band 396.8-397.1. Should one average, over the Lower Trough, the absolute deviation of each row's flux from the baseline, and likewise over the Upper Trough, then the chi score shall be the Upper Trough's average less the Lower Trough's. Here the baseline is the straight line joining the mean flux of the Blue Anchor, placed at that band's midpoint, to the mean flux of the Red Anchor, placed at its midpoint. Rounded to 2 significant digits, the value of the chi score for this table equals -11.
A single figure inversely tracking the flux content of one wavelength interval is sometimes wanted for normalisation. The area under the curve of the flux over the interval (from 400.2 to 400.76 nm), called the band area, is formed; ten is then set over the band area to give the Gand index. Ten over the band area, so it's 0.14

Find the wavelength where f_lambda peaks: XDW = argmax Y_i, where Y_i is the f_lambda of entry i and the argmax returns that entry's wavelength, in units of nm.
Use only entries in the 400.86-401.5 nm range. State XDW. 400.902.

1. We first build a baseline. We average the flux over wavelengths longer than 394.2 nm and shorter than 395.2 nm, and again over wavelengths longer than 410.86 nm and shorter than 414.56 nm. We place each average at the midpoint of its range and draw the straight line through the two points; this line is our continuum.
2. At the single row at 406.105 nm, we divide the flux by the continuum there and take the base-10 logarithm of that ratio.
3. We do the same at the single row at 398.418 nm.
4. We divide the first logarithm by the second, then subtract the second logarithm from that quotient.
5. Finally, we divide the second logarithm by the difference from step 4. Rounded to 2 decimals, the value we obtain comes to 0.02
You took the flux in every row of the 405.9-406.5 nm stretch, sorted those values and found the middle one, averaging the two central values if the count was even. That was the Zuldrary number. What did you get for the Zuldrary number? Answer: 132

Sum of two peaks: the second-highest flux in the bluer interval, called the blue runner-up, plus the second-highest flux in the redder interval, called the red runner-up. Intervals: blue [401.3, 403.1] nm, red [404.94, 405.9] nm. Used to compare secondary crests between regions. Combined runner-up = 306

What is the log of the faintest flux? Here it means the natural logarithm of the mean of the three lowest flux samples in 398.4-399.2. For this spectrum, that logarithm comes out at 4.80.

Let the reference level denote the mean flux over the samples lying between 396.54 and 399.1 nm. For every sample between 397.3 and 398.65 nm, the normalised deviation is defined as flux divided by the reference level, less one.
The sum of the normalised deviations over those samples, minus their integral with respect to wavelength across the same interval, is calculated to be 0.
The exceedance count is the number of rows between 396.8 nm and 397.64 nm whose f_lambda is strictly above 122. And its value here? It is 2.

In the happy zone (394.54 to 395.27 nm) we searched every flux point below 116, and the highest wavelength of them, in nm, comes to 394.947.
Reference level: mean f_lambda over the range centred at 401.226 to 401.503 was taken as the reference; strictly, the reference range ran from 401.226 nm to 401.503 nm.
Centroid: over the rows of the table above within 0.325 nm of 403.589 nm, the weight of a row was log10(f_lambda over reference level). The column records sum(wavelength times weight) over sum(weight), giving 403.68 nm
